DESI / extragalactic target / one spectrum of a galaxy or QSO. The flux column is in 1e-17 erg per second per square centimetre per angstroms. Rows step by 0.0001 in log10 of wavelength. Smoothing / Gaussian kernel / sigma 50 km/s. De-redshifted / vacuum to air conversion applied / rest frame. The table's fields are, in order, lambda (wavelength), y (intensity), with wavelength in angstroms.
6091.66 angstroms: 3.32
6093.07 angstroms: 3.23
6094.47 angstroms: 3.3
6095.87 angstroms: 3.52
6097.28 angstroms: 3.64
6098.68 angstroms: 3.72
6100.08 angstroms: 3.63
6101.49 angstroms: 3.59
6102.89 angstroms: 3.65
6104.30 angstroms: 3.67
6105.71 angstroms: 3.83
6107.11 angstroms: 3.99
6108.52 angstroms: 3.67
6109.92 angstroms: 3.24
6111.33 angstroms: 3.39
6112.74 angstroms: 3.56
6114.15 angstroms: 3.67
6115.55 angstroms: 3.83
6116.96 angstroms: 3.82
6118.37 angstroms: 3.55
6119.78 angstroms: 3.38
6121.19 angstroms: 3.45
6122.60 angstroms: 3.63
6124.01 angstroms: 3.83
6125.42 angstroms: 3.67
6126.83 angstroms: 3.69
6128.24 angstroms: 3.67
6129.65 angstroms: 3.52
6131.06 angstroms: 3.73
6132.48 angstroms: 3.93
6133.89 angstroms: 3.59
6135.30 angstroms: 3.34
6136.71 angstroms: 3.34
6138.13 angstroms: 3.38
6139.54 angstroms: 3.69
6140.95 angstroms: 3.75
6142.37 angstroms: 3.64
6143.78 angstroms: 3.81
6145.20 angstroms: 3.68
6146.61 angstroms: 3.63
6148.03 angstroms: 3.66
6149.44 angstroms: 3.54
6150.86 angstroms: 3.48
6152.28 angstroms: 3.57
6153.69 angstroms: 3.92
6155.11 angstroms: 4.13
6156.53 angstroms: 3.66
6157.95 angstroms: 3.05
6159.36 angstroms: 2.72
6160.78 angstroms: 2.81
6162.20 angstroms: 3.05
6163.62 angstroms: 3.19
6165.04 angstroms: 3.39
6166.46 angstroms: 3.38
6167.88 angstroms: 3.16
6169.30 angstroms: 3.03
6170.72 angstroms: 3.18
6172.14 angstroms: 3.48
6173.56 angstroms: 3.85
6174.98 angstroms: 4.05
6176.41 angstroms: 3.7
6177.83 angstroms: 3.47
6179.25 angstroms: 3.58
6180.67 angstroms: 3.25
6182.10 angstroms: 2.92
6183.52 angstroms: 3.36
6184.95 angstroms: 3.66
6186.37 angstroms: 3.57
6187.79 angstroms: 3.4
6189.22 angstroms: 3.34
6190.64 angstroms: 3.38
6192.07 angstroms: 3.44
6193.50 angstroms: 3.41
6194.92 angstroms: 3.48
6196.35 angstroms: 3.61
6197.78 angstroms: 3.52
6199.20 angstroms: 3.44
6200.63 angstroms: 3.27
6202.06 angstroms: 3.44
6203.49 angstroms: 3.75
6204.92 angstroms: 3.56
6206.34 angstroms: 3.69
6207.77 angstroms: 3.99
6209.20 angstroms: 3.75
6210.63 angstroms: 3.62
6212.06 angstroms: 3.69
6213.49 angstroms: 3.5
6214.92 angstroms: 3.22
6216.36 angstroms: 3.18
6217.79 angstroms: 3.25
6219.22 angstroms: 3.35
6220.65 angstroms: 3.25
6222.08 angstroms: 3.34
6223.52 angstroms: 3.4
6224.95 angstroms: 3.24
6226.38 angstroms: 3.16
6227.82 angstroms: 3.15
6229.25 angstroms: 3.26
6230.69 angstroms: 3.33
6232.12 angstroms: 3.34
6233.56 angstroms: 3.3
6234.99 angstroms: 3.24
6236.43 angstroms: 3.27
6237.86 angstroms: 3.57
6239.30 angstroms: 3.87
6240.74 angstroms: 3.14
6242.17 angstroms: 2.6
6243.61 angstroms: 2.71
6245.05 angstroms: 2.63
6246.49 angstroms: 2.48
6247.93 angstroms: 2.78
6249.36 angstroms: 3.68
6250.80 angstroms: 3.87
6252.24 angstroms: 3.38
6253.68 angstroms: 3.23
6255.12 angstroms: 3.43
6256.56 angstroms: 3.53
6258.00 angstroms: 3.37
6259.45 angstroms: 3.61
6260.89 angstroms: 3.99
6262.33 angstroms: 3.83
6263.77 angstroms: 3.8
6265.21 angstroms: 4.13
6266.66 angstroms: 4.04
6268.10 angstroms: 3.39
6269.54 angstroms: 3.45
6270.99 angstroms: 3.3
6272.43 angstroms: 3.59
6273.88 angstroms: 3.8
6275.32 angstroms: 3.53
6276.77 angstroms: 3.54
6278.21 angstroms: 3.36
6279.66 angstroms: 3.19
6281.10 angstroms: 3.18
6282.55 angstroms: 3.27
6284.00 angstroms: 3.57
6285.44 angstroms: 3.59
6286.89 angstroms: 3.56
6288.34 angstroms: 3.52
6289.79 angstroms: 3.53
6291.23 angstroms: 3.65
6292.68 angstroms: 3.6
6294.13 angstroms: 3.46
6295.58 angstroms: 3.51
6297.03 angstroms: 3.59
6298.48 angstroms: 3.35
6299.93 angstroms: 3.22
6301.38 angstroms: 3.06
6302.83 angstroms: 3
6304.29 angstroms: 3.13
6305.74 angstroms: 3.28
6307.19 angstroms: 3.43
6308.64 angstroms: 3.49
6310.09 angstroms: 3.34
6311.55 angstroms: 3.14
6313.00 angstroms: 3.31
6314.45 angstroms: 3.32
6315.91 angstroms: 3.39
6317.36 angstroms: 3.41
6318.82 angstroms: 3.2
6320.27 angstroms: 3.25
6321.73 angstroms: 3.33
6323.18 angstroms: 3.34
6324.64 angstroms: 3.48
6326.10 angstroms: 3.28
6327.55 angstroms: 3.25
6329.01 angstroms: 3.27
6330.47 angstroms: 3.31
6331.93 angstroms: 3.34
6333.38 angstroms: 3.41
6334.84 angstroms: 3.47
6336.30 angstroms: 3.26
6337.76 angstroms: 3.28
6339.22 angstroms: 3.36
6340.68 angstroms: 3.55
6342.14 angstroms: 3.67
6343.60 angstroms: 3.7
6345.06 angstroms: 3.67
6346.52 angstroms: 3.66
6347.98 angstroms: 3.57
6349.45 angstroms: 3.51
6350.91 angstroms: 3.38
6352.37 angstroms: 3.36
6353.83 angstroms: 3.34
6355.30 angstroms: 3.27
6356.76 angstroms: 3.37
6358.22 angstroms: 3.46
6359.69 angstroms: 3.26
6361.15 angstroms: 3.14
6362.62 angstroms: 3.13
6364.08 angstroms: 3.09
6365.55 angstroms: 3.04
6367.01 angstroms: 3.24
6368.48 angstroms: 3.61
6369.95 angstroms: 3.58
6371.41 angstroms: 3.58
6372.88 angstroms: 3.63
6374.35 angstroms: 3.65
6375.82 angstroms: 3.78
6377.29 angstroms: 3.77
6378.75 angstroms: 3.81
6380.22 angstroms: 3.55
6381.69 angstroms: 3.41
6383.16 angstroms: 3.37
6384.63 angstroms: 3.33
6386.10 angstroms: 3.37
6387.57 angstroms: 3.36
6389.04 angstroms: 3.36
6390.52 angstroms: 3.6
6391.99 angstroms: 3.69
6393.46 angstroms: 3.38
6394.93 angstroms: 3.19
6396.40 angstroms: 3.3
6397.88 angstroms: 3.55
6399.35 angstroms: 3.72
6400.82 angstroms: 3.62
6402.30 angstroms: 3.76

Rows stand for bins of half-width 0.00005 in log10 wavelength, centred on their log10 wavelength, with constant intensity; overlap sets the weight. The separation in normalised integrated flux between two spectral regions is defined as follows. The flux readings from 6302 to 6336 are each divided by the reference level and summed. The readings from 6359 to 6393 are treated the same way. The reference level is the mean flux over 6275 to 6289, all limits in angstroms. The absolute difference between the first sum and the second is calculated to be 0.93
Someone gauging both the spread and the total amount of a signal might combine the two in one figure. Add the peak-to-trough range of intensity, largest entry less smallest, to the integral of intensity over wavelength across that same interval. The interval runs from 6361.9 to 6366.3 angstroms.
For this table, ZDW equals 13.7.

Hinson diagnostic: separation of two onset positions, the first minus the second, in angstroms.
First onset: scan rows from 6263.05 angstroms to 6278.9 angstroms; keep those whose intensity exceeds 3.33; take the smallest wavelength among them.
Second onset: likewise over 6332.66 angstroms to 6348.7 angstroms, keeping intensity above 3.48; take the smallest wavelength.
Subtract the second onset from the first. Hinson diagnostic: -76.9 angstroms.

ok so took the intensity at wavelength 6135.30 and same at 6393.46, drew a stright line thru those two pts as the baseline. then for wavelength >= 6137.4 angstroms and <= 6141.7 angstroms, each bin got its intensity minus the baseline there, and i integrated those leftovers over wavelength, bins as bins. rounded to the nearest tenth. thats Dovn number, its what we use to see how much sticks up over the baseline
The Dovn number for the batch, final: 1.1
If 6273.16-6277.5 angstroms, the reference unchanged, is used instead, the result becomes 1.1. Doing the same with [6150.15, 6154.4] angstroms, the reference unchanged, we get 1.3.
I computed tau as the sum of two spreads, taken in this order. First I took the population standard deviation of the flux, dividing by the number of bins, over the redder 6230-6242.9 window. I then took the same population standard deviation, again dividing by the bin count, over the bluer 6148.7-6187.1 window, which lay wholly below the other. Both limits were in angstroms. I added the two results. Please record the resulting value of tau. 0.67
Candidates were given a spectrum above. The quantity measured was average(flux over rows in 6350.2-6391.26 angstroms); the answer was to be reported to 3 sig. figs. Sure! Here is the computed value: 3.42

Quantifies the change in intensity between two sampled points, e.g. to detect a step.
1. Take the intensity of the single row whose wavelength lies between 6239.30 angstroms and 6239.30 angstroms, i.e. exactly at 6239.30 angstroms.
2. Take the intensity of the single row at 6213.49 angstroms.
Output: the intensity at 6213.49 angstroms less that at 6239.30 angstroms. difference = -0.37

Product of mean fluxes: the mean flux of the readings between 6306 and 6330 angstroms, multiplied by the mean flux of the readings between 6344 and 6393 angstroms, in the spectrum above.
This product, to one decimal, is 11.5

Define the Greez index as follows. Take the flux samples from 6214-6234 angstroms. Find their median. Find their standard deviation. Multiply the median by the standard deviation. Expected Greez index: 0.2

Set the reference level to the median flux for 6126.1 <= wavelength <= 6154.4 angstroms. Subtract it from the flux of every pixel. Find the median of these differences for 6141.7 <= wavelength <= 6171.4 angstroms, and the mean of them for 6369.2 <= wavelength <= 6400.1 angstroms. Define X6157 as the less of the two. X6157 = -0.170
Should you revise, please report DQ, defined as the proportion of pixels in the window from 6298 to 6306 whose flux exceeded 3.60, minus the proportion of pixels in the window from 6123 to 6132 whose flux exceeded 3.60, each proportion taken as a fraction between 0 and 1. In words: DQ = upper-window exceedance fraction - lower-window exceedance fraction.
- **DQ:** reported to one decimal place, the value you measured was -0.8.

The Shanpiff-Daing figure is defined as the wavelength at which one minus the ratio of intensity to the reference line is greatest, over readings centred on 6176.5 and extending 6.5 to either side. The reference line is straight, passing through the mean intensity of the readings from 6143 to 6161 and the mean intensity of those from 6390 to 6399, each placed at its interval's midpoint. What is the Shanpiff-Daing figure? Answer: 6182.10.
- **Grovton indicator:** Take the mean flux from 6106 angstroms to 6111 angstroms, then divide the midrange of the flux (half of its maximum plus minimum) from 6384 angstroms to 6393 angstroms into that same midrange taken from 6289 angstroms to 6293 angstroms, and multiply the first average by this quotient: 3.72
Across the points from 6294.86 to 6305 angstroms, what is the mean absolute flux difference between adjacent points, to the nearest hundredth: 0.13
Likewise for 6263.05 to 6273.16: 0.26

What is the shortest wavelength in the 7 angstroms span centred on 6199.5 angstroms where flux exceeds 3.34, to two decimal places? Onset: 6196.35 angstroms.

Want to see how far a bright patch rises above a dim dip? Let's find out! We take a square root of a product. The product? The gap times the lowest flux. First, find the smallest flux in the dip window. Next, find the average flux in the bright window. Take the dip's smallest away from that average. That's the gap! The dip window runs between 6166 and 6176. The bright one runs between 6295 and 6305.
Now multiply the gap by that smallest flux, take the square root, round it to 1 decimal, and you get 0.8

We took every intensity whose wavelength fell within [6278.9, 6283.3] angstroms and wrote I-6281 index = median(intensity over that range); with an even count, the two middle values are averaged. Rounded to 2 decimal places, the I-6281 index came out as 3.19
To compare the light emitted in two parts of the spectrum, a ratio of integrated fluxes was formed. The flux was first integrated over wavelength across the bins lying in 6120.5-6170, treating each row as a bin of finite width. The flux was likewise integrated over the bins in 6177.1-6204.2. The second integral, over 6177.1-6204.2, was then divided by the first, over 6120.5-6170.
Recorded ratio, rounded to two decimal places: 0.54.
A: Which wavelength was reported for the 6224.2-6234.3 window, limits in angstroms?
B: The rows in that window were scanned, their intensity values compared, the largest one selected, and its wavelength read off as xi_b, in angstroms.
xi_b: 6232.12 angstroms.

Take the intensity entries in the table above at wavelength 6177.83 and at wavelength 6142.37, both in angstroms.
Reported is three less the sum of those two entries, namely -4.1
